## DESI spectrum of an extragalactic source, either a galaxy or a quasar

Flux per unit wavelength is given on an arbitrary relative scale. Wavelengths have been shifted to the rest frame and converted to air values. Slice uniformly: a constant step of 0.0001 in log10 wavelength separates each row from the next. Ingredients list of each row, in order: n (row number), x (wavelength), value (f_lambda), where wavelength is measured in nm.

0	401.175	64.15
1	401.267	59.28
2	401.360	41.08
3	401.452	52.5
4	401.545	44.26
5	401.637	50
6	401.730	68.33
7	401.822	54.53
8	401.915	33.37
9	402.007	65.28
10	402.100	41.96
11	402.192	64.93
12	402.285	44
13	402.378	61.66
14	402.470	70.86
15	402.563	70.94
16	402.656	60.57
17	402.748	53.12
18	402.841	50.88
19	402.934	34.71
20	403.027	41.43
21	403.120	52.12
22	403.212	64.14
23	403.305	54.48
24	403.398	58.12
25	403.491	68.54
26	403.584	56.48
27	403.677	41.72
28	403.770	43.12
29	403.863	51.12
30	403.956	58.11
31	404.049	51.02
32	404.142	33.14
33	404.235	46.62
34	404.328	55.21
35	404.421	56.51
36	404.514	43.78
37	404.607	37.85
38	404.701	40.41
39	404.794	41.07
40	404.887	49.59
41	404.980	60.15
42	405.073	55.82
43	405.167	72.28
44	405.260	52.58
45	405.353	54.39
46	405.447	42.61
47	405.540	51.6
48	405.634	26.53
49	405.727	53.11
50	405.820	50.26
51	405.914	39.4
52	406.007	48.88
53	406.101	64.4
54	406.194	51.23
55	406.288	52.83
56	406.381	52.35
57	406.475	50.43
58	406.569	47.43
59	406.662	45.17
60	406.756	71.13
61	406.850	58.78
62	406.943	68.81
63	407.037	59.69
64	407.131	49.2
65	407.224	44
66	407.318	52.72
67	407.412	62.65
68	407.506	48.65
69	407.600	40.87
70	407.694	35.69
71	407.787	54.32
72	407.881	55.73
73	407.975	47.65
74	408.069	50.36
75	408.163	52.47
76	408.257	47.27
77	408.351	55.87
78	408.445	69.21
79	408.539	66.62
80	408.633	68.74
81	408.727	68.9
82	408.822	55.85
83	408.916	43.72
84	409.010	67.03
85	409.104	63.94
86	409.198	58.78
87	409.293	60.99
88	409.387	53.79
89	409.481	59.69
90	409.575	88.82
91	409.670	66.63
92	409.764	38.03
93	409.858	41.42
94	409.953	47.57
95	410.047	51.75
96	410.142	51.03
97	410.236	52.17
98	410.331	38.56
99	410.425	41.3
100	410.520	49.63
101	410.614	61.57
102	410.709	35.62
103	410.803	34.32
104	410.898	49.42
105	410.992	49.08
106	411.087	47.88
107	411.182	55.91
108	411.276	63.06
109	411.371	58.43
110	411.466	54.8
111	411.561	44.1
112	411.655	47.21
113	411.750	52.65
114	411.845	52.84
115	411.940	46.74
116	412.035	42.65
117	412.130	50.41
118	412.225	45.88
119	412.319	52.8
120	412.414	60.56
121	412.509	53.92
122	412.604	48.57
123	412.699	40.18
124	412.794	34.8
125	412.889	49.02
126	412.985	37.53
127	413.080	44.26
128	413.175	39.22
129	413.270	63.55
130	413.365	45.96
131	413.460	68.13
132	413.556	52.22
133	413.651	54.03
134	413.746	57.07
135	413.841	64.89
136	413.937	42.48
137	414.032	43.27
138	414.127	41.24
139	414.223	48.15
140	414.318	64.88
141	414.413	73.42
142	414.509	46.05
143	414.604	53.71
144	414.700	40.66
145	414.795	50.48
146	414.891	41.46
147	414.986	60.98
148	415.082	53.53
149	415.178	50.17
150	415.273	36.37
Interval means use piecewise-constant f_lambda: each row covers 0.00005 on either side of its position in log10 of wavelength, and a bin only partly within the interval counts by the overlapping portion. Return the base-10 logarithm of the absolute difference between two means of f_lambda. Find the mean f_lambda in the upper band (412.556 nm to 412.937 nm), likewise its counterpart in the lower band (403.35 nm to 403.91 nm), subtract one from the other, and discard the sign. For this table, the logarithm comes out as 1.00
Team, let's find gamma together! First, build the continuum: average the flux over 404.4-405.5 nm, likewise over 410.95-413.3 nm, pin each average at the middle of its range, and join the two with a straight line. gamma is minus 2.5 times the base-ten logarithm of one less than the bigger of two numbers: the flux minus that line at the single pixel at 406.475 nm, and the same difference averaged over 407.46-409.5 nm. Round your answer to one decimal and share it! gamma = -1.7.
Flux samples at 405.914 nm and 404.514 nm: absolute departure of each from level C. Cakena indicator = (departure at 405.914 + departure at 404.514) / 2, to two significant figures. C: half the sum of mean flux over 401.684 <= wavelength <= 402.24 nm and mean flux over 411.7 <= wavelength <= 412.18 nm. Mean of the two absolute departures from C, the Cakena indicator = 10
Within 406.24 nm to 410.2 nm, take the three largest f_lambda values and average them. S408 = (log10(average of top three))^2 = 3.55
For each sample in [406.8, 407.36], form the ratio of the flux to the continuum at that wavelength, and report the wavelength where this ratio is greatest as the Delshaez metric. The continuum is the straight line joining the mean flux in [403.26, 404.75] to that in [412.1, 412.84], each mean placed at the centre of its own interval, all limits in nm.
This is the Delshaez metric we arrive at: 406.943 nm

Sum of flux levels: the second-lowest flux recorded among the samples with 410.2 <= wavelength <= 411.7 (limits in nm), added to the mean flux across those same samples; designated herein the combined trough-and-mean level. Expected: 85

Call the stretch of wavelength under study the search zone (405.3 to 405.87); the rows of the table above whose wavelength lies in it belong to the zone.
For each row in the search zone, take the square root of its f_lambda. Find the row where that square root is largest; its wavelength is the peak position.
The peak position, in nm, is 405.353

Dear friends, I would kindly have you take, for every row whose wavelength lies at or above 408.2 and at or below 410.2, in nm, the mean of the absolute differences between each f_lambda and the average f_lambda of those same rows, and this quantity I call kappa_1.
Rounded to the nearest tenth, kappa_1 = 9.3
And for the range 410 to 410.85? 7.8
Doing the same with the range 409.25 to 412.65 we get 7.0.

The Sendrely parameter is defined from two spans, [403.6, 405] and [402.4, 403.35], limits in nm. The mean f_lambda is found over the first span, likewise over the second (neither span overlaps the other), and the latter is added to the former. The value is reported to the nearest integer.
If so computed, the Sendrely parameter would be 103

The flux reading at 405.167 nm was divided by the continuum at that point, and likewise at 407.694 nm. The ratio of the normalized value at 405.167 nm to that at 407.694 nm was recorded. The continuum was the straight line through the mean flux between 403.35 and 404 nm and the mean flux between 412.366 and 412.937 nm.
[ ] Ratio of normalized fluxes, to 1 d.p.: 2.0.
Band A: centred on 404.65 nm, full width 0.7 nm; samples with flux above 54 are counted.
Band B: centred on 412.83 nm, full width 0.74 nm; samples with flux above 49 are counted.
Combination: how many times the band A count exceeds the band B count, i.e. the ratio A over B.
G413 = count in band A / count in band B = 1.5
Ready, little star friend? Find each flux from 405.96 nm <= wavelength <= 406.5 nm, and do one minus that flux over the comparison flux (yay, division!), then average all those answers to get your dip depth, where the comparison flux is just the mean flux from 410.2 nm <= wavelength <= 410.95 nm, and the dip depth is -0.18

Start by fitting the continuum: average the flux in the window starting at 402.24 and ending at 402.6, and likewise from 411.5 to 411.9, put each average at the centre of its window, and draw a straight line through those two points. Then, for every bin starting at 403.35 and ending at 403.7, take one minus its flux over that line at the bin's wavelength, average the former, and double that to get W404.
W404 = 0.1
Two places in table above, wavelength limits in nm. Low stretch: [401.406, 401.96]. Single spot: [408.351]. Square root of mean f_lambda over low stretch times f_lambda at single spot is 53.1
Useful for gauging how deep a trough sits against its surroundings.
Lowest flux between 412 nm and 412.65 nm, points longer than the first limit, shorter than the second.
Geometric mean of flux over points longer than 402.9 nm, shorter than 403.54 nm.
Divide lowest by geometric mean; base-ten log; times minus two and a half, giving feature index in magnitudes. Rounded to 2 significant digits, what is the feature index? 0.22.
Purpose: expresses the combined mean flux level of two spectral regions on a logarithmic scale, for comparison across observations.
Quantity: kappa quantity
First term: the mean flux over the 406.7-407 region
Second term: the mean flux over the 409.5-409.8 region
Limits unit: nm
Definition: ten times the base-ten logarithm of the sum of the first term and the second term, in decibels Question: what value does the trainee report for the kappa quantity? 21.2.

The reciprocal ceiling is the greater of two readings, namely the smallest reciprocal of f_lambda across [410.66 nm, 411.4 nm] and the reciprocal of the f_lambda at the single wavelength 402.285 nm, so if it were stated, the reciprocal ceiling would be 0.0227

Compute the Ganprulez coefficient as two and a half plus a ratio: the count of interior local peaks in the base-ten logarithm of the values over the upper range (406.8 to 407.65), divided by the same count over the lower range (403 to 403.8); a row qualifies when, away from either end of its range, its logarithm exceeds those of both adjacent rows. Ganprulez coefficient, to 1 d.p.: 3.5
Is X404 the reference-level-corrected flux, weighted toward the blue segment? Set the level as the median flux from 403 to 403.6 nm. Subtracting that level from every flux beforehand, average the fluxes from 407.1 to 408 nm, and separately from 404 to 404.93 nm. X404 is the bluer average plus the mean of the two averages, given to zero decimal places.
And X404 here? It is -20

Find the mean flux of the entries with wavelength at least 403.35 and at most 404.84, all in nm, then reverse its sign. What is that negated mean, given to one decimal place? -48.9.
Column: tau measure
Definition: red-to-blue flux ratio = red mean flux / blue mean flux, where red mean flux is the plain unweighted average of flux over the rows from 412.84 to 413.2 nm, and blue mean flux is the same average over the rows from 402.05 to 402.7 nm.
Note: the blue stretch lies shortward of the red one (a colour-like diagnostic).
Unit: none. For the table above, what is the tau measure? 0.72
